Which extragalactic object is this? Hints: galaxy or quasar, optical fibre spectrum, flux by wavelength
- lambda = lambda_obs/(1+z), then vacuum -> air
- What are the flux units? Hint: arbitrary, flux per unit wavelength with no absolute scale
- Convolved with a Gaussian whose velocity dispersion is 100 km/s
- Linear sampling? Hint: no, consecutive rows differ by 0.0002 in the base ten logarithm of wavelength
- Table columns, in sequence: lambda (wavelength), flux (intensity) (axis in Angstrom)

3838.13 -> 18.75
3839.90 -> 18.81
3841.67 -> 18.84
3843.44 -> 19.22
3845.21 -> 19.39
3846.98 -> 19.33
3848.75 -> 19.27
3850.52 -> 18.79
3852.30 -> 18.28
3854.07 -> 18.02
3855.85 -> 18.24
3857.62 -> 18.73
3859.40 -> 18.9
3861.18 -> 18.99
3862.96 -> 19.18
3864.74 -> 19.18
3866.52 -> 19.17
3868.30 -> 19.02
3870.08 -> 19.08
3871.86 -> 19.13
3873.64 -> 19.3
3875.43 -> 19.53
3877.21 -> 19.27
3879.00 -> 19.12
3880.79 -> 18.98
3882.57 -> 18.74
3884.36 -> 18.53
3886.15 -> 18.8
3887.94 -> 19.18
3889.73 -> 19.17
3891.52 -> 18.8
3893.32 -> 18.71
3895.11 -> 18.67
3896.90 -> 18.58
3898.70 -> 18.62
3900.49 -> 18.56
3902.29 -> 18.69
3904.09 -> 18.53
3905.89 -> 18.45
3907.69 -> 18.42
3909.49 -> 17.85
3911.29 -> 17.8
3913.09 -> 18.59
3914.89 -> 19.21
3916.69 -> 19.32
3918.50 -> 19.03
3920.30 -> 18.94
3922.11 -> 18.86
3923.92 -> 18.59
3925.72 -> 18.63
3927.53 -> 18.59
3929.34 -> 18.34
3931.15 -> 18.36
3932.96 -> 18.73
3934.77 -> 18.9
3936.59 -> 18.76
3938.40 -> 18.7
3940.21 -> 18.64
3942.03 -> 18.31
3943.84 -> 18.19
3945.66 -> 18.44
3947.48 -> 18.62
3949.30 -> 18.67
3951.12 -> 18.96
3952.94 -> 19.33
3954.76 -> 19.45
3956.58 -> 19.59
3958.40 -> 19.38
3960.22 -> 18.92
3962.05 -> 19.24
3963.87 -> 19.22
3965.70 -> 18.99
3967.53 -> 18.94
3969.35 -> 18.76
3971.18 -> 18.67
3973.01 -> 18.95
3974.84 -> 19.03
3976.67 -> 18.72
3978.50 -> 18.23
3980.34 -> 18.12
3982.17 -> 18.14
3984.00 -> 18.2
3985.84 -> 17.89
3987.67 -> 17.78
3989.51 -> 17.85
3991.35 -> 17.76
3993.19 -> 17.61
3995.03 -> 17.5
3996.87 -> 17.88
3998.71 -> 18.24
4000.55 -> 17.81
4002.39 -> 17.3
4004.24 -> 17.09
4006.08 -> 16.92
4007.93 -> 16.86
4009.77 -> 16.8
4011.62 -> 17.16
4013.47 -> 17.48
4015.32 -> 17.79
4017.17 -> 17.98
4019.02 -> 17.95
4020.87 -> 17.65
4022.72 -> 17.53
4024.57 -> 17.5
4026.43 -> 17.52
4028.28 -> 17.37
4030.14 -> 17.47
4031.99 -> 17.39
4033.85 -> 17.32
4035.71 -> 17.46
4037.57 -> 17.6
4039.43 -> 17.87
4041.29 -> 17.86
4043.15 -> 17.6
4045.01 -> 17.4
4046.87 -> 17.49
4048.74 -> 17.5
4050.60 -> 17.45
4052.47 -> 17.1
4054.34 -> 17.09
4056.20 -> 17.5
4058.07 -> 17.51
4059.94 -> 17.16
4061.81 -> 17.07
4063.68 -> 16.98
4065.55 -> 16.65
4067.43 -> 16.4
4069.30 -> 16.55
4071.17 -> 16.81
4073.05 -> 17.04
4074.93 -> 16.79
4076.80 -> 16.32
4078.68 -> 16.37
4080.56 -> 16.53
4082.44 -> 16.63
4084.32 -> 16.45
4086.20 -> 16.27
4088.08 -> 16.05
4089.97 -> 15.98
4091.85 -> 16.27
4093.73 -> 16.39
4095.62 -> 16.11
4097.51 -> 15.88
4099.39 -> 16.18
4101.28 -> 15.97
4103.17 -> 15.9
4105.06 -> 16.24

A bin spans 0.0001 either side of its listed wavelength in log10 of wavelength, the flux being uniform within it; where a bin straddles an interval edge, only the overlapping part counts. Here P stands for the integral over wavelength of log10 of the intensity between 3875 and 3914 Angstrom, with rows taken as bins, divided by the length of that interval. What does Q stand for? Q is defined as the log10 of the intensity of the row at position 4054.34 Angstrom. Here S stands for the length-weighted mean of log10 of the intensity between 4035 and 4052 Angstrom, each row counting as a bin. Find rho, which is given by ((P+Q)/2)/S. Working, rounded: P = 1.27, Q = 1.23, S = 1.245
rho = 1.01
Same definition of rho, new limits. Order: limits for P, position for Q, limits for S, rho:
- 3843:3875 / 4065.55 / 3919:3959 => 0.98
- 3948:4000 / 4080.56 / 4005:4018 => 1.00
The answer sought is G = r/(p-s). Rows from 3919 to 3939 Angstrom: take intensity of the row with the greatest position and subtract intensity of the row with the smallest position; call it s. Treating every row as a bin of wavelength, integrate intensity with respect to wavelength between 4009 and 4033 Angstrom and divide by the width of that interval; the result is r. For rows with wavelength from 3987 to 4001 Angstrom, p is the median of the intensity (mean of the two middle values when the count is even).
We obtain 0.97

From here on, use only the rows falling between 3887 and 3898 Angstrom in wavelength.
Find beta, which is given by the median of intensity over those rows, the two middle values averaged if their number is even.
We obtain 18.8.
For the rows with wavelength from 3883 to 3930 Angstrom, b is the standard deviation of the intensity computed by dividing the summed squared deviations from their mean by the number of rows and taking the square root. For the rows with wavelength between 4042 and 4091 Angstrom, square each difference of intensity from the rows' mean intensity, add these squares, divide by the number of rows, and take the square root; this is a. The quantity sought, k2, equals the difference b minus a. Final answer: -0.13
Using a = 0.485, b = 0.35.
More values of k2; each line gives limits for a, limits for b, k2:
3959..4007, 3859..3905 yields -0.38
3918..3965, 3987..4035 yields -0.01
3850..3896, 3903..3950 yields 0.00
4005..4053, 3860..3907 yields -0.01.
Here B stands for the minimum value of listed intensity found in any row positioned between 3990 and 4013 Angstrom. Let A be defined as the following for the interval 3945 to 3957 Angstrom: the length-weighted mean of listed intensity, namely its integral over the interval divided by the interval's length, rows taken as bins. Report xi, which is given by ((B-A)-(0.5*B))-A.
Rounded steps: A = 19.0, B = 16.8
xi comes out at -29.6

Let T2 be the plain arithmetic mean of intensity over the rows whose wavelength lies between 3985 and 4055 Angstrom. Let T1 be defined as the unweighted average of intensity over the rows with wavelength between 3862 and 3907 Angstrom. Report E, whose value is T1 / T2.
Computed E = 1.08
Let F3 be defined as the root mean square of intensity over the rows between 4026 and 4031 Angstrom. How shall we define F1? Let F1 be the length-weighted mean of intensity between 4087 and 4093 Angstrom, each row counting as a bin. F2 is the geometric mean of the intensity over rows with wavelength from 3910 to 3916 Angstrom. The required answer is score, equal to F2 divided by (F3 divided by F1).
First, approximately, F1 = 16.1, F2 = 18.5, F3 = 17.5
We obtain 17.1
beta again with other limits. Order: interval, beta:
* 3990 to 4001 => 17.8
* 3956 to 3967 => 19.2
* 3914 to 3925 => 19.0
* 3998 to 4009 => 17.2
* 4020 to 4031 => 17.5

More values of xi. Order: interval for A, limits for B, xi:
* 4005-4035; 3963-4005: -26.3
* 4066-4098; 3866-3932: -23.9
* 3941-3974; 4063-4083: -29.7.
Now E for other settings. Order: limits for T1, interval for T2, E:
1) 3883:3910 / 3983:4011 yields 1.06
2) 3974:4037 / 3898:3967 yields 0.94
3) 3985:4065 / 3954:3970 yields 0.91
